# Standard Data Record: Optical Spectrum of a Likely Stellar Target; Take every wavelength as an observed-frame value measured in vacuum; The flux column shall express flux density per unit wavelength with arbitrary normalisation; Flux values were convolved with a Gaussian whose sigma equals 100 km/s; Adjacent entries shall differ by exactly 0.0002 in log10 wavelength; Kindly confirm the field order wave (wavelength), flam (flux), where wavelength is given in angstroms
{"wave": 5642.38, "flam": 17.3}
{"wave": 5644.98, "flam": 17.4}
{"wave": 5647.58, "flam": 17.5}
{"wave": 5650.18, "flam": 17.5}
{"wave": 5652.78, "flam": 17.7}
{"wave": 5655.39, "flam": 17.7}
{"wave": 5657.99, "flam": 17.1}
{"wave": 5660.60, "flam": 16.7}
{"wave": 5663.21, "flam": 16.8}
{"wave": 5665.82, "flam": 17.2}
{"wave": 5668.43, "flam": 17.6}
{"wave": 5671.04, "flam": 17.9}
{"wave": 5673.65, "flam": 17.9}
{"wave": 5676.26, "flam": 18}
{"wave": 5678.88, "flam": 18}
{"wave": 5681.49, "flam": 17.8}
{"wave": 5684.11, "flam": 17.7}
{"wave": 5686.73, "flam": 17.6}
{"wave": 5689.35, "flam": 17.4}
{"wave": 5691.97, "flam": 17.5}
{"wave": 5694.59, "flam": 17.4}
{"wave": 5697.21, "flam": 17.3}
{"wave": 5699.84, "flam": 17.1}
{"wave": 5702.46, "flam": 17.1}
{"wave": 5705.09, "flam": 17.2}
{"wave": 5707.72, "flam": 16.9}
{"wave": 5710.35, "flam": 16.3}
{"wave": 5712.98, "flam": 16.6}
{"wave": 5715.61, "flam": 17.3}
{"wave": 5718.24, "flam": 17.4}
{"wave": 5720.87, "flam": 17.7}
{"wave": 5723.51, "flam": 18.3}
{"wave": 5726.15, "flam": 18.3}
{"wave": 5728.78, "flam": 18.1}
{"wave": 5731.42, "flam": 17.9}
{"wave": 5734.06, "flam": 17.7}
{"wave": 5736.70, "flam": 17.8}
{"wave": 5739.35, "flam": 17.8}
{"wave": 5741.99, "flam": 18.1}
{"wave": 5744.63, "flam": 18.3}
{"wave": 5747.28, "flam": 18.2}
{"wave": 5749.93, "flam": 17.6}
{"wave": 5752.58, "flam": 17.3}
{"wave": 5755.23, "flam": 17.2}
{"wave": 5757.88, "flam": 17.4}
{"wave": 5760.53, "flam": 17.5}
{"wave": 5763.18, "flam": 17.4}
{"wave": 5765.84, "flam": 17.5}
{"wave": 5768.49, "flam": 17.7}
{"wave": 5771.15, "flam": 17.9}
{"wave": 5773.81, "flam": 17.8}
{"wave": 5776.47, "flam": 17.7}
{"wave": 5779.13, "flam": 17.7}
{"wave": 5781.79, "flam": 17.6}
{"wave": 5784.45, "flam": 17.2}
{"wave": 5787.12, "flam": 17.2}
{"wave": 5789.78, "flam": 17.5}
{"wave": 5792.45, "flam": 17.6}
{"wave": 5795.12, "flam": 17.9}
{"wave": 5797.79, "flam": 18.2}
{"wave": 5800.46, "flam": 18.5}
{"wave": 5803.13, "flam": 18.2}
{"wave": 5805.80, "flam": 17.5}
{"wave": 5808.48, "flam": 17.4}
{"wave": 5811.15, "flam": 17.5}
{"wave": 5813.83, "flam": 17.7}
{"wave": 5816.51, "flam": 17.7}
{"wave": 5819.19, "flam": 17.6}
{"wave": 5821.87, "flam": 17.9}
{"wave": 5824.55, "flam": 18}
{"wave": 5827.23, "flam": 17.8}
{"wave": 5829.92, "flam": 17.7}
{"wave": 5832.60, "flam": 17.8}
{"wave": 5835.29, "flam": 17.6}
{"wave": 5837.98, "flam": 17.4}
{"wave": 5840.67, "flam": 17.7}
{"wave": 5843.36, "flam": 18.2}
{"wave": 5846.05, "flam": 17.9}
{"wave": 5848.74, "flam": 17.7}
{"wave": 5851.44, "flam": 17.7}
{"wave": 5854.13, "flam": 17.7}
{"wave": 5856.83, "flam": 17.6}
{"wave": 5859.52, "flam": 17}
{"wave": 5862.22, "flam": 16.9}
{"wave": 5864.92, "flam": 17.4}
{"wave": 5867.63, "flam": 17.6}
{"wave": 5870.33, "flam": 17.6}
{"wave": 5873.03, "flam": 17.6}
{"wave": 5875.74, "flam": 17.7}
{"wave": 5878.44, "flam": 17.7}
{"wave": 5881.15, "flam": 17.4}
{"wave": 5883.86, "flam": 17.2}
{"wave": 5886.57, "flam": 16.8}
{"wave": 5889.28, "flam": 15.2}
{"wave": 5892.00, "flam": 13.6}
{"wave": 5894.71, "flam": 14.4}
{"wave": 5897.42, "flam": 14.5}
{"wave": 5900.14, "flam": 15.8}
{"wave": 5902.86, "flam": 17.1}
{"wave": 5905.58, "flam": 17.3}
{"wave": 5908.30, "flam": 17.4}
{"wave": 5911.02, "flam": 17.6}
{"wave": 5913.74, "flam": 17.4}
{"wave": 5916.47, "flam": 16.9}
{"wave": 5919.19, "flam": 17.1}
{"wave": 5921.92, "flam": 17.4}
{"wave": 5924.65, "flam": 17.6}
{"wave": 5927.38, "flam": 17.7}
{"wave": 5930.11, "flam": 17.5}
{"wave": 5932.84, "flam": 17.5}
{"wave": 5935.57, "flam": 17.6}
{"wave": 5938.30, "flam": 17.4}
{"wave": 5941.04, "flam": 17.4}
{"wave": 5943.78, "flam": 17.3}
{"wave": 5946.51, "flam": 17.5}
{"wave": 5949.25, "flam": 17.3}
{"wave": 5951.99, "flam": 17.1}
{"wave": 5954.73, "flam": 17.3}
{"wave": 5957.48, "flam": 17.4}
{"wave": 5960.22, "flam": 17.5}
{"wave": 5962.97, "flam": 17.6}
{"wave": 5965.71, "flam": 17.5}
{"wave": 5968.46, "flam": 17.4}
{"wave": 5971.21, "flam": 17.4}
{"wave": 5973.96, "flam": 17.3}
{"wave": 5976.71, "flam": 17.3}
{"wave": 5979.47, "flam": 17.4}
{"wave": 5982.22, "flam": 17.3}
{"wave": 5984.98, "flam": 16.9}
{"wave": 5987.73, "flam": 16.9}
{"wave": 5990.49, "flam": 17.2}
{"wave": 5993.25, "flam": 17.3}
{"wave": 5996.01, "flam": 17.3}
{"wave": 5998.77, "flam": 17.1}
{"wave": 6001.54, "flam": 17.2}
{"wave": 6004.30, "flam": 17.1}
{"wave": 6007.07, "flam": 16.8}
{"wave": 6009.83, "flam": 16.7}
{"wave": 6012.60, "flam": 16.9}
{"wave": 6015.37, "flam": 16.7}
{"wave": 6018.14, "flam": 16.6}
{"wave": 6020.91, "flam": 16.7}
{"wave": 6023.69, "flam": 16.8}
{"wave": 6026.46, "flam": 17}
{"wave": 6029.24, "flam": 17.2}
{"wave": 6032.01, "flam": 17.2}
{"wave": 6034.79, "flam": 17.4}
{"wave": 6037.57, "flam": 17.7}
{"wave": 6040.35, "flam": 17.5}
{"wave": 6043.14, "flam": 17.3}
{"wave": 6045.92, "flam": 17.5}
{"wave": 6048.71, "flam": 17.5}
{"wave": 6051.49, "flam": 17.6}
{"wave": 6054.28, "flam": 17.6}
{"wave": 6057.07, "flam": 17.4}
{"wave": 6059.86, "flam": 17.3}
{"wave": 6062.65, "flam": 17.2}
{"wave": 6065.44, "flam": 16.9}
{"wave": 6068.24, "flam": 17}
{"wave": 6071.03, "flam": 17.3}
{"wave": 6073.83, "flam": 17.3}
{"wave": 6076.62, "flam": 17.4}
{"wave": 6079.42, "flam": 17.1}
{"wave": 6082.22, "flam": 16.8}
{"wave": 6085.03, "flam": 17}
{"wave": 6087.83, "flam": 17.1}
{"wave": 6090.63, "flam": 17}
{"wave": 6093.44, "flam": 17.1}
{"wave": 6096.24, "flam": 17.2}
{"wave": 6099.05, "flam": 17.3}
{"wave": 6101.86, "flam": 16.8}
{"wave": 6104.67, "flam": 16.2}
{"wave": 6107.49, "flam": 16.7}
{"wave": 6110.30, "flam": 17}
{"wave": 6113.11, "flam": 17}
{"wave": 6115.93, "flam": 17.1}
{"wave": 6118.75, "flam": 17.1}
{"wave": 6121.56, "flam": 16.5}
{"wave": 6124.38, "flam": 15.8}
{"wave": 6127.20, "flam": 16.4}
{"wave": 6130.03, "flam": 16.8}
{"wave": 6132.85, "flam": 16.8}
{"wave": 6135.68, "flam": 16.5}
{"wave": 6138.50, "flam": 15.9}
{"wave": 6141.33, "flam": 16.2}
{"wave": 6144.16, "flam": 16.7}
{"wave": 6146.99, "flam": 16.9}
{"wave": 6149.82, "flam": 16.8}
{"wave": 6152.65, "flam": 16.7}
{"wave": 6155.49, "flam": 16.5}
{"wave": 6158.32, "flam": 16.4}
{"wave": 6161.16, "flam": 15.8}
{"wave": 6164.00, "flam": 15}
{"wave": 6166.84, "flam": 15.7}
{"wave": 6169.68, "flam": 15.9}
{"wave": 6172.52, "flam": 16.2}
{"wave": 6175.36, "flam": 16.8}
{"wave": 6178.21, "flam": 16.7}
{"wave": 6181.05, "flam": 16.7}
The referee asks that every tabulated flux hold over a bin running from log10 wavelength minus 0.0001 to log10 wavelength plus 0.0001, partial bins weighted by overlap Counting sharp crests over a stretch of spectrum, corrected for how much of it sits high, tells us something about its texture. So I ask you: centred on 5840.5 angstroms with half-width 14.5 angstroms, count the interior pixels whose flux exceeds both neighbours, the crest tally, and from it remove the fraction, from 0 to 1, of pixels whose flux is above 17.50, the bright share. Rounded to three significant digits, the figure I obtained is 1.09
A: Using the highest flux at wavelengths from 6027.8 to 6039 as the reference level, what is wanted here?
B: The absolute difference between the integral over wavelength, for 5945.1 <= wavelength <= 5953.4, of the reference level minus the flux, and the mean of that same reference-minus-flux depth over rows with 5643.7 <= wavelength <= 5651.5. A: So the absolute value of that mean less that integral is 3.1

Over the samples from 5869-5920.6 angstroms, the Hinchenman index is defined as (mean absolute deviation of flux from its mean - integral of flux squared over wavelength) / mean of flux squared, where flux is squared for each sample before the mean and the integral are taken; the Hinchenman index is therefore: -51.6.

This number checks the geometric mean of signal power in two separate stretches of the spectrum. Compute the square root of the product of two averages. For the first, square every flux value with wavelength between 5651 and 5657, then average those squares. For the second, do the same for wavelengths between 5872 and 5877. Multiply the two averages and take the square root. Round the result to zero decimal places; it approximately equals 312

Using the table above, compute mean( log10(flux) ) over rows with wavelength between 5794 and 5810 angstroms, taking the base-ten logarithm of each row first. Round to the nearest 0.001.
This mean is 1.254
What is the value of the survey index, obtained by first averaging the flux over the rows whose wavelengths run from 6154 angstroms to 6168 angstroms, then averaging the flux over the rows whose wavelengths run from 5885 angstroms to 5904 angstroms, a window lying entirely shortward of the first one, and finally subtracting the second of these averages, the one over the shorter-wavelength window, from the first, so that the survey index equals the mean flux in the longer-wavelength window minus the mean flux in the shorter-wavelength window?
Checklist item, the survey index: 0.54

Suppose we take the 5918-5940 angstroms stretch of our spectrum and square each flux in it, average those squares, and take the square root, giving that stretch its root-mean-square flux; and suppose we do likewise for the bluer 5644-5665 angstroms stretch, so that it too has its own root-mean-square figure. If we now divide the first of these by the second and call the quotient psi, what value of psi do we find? 1.01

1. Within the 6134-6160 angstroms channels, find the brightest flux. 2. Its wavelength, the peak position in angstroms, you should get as 6146.99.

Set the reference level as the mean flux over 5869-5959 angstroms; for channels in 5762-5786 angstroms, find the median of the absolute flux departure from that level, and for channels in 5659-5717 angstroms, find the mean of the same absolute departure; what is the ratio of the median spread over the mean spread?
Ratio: 1.45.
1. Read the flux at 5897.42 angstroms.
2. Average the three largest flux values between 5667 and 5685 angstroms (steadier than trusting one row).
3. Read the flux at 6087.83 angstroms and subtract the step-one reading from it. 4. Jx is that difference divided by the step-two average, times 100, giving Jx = 14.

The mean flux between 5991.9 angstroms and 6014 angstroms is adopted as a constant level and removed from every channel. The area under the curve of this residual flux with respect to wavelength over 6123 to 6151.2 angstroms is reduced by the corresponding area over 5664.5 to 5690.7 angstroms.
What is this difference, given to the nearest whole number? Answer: -33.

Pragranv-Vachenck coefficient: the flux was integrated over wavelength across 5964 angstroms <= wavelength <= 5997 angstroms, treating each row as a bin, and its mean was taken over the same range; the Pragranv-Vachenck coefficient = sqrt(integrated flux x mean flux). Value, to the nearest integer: 99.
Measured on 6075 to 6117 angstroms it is 110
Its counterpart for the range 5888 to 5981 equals 164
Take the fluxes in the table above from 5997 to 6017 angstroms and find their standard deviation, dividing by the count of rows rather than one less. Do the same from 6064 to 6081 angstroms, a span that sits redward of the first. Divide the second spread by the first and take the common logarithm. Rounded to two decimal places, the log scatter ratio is -0.03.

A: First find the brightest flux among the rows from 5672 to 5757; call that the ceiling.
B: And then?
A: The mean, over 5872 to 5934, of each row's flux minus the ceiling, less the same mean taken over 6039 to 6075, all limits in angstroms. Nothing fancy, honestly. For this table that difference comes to -0.54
